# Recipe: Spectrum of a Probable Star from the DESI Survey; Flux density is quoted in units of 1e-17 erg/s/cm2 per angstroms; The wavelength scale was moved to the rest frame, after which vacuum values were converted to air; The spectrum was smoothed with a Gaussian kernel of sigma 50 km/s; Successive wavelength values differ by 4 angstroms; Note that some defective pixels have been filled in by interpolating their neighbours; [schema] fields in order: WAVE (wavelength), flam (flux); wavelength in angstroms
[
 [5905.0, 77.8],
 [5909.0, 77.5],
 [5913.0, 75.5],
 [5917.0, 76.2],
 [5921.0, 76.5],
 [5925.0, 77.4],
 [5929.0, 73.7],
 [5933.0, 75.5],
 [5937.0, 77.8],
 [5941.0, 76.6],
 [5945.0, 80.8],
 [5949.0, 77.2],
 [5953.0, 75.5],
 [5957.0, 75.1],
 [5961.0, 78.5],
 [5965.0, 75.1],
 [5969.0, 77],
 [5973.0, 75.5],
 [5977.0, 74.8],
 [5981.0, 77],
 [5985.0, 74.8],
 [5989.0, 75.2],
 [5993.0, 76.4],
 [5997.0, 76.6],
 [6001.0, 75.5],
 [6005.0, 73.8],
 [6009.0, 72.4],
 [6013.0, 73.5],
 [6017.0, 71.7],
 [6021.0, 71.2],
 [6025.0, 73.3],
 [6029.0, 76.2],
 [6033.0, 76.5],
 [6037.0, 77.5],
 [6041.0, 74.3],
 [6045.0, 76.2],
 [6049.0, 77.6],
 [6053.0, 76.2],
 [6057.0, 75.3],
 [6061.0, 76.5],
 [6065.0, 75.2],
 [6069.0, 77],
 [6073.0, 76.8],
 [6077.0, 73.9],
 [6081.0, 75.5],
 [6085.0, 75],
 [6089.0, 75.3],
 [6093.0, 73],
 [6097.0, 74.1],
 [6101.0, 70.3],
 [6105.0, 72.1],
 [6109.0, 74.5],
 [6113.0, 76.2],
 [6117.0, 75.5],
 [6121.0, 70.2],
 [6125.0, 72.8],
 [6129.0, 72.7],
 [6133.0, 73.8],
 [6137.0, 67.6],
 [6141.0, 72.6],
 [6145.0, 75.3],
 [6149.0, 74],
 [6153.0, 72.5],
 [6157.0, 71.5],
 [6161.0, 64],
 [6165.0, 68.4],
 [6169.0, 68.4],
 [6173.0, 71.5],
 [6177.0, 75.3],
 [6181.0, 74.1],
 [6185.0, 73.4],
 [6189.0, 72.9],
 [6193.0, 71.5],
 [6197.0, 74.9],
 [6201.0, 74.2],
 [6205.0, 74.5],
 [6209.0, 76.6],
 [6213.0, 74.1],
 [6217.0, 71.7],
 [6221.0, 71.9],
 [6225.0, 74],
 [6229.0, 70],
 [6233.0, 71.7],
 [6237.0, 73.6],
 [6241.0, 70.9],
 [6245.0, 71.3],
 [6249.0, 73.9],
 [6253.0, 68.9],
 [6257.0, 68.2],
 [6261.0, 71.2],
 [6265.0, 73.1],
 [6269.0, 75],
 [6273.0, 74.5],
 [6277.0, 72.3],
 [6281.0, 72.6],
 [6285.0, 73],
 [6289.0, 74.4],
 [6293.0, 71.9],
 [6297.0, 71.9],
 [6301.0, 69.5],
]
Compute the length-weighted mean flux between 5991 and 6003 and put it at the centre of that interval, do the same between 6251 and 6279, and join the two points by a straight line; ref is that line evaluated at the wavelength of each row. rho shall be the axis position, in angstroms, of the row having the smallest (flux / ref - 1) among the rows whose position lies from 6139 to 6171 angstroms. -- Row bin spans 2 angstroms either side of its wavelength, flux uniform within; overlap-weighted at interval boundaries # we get 6161.0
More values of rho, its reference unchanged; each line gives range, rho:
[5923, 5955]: 5929.0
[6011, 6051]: 6021.0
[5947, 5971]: 5957.0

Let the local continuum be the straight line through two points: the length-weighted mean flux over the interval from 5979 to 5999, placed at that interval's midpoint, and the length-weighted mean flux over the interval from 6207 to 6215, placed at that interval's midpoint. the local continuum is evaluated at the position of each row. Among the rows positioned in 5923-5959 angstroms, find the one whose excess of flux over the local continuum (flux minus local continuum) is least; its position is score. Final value 5929.0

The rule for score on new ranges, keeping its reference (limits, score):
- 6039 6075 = 6041.0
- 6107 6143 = 6137.0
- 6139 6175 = 6161.0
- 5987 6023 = 6021.0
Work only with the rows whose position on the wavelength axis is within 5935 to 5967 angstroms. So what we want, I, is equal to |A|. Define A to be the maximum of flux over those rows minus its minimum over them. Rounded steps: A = 5.7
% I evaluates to 6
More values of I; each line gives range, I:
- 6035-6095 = 5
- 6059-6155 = 9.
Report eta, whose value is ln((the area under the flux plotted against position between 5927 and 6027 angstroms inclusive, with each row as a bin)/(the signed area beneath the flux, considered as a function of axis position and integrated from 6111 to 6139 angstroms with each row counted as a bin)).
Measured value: 1.3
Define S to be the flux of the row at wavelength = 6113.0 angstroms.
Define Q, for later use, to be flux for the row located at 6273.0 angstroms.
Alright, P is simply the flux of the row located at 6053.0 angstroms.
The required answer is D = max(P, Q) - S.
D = 0.0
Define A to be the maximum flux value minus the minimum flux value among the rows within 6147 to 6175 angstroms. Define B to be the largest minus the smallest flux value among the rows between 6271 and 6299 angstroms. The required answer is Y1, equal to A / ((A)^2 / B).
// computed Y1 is 0.3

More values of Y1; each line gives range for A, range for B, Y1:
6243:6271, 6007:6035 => 0.8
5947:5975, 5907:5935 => 1.1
